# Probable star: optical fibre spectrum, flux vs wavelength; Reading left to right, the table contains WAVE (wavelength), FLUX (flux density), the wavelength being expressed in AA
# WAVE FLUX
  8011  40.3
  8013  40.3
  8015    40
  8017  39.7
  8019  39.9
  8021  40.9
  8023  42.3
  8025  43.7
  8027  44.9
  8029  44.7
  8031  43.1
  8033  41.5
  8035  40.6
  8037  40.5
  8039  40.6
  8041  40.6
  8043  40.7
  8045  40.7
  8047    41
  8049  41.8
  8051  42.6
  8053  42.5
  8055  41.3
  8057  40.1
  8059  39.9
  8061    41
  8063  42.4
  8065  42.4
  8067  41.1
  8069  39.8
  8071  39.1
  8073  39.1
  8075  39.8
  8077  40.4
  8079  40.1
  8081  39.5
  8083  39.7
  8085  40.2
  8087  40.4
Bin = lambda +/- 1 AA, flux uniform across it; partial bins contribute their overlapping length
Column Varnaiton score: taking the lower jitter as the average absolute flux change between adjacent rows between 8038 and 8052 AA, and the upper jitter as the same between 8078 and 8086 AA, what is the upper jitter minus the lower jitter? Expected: 0.10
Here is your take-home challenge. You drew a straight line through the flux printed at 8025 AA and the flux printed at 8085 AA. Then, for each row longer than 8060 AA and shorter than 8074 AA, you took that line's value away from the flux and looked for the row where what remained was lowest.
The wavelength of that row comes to 8071 AA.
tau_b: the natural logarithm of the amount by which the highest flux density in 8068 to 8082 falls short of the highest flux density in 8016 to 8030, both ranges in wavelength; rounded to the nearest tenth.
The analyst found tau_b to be 1.5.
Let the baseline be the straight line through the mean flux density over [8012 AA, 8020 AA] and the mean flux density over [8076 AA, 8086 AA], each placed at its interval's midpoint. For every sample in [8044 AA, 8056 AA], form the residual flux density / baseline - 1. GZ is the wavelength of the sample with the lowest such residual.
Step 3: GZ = 8045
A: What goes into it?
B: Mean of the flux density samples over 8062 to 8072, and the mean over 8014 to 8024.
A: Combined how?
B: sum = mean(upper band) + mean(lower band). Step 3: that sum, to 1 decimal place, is 81.5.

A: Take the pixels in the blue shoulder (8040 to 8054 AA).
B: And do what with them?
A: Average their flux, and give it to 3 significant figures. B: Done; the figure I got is 41.4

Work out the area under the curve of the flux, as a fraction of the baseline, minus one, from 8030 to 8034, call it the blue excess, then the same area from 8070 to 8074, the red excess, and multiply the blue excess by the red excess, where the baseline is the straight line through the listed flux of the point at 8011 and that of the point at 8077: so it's -0.025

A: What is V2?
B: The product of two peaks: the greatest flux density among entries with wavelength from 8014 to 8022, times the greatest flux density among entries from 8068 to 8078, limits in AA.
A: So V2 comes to 1652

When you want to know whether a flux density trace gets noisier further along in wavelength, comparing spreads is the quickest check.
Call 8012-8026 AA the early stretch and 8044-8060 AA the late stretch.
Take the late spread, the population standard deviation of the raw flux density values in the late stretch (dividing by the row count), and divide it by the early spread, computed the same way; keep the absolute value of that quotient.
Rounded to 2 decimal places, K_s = 0.69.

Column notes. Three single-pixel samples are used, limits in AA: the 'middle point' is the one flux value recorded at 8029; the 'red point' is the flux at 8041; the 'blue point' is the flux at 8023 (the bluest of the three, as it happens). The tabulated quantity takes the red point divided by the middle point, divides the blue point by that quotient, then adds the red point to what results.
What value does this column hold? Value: 87.2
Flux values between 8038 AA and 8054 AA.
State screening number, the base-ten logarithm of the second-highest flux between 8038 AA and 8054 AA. 1.628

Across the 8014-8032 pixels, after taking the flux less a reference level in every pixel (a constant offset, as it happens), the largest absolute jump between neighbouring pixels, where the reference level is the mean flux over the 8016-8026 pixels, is 1.60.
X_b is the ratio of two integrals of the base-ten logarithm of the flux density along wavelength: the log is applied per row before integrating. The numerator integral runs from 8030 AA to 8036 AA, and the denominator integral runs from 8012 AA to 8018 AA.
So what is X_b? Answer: 1.01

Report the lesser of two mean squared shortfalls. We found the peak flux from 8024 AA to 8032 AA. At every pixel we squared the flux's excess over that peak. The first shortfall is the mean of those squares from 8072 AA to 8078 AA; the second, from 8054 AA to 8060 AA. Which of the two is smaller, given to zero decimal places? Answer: 20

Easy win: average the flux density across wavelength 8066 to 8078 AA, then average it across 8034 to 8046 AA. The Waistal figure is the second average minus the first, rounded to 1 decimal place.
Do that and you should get 0.7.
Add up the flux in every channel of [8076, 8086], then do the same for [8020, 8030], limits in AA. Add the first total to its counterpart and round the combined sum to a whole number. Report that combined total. 416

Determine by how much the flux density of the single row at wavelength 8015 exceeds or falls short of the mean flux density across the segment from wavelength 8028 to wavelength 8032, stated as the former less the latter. -3.9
